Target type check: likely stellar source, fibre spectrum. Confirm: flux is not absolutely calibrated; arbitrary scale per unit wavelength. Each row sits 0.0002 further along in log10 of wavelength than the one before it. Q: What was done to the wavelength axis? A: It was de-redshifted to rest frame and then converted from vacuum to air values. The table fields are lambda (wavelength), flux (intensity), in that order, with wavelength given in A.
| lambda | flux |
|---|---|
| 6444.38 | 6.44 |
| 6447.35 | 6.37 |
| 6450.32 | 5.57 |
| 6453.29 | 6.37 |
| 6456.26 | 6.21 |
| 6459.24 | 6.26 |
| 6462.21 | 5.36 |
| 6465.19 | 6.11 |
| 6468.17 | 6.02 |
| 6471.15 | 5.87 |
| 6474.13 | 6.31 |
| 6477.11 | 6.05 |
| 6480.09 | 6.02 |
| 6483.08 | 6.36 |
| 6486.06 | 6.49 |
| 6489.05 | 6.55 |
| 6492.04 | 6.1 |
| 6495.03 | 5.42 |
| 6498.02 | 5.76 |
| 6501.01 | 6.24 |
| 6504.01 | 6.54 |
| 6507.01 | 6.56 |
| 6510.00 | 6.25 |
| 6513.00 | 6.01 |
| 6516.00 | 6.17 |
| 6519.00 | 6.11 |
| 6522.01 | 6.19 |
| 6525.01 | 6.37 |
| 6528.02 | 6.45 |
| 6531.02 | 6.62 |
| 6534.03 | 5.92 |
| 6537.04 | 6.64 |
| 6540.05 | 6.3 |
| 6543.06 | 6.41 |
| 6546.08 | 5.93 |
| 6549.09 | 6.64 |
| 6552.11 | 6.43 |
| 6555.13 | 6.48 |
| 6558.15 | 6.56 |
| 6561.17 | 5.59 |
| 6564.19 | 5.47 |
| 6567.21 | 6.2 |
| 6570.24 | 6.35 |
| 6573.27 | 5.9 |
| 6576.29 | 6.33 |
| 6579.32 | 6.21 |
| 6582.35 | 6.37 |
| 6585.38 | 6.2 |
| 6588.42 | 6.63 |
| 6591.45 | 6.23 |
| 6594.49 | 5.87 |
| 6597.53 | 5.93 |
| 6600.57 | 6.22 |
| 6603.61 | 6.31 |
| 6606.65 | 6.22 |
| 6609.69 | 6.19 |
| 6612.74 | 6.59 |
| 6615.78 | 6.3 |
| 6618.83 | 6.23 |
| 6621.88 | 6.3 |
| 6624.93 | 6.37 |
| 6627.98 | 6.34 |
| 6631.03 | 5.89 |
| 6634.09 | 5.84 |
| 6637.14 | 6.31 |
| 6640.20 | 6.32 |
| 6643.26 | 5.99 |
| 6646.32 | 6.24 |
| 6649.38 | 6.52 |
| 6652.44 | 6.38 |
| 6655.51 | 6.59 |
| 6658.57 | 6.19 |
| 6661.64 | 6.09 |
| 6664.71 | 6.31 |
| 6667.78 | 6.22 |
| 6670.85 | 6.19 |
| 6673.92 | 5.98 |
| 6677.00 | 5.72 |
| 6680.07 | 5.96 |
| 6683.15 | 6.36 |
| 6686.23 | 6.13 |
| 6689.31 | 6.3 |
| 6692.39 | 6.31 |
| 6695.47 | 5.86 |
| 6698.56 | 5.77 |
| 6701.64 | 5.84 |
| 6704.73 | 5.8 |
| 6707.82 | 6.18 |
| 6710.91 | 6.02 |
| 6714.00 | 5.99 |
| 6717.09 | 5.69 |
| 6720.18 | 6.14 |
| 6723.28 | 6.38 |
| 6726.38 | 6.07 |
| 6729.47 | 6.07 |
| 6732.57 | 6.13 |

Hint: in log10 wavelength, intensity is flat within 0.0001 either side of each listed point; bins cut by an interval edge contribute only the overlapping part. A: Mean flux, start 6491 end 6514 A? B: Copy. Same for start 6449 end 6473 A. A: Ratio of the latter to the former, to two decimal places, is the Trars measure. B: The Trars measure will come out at 0.98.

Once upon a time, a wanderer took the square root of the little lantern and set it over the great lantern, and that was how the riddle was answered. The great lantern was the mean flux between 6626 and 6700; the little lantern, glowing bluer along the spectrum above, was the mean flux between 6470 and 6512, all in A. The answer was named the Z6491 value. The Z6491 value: 0.4036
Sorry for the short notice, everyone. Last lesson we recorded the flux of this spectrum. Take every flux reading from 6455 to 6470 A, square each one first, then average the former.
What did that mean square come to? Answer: 36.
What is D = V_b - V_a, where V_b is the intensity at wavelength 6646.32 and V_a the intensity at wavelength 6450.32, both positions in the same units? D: 0.7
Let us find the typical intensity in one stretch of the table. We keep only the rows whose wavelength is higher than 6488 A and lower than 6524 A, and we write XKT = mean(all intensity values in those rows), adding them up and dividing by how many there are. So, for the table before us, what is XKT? 6.16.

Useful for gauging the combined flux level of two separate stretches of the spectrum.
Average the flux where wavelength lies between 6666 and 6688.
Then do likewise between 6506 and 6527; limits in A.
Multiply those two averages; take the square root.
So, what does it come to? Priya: 6.16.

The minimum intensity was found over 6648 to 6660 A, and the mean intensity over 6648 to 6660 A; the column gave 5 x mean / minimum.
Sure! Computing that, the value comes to 5.19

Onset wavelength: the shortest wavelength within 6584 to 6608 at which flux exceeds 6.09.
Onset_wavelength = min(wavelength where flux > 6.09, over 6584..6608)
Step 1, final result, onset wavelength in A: 6585.38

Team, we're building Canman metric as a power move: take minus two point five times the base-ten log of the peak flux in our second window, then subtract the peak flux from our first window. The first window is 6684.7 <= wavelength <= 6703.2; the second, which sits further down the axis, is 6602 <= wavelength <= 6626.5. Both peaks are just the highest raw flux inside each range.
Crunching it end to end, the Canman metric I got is -8.36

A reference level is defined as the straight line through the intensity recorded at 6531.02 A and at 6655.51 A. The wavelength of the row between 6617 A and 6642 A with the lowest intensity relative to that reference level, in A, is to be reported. 6634.09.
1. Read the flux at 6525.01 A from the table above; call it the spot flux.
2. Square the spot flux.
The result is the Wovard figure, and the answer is 40.6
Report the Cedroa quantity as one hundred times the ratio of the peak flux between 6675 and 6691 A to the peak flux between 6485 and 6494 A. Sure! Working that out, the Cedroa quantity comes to 97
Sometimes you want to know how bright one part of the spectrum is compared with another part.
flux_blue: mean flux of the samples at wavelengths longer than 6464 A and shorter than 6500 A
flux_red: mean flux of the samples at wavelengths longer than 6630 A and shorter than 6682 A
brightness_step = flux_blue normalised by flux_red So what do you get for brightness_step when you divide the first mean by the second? 0.99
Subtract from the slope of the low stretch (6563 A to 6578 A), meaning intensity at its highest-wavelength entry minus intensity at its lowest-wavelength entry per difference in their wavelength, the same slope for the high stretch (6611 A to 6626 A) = 0.09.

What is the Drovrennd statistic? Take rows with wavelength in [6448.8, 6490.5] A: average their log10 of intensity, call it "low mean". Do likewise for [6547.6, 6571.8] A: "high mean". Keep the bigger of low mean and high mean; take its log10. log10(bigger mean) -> -0.101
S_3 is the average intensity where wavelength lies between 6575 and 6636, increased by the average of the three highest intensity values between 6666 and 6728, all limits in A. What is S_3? 12.6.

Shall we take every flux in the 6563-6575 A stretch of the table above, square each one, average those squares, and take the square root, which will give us 5.99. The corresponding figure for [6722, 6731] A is 6.18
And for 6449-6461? 6.11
